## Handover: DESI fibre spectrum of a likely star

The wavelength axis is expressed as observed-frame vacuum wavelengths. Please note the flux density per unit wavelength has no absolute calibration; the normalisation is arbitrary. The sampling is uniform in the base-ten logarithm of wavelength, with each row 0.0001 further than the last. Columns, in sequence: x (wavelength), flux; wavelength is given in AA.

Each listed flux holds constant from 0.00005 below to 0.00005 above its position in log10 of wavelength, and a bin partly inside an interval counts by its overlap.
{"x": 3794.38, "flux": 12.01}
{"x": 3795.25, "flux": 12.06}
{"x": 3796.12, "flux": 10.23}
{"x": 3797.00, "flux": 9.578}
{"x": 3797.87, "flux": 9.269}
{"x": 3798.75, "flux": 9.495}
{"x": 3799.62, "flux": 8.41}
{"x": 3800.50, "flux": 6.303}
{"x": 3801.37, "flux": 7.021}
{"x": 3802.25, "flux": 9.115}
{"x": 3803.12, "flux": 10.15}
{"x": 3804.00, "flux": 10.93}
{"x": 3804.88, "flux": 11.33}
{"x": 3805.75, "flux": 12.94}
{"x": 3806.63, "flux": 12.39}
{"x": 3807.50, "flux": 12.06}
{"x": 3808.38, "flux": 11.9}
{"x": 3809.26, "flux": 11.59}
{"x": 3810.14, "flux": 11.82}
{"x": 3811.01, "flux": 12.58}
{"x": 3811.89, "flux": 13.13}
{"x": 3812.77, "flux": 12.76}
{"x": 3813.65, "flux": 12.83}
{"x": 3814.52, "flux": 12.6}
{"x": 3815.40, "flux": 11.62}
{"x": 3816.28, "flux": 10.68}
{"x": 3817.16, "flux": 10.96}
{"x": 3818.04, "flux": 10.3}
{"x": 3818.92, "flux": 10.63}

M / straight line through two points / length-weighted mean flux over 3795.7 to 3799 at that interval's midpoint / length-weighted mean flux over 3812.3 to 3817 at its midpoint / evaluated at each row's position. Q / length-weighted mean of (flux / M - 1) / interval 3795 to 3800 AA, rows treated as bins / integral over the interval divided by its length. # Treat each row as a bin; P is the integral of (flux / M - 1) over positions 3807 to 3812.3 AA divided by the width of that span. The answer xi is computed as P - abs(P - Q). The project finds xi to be 0.02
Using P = 0.07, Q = 0.02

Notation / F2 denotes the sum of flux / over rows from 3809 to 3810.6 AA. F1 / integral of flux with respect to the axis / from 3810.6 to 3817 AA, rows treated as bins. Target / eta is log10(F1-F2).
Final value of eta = 1.74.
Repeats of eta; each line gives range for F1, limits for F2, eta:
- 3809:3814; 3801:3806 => -0.06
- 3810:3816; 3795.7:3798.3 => 1.66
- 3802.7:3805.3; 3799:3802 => 0.80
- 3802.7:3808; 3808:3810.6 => 1.42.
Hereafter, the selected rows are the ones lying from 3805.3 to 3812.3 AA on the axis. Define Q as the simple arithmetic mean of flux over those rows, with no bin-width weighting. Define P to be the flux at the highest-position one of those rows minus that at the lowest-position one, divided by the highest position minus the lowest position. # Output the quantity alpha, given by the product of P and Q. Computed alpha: 0.4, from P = 0.0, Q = 12.3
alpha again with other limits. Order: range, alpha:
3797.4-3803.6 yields 1.4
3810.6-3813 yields 1.3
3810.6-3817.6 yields -3.2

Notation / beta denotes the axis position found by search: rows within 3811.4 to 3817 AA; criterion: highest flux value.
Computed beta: 3811.89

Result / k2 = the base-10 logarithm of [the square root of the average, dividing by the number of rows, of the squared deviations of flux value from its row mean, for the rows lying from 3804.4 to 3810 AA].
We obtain -0.28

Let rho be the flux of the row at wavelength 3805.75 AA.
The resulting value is 12.94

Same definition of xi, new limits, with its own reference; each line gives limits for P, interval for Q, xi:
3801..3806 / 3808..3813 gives -0.13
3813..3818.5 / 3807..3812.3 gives -0.18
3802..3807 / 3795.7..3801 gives -0.09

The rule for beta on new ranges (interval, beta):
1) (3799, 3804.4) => 3804.00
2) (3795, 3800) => 3795.25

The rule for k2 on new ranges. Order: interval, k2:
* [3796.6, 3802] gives 0.10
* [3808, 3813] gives -0.25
